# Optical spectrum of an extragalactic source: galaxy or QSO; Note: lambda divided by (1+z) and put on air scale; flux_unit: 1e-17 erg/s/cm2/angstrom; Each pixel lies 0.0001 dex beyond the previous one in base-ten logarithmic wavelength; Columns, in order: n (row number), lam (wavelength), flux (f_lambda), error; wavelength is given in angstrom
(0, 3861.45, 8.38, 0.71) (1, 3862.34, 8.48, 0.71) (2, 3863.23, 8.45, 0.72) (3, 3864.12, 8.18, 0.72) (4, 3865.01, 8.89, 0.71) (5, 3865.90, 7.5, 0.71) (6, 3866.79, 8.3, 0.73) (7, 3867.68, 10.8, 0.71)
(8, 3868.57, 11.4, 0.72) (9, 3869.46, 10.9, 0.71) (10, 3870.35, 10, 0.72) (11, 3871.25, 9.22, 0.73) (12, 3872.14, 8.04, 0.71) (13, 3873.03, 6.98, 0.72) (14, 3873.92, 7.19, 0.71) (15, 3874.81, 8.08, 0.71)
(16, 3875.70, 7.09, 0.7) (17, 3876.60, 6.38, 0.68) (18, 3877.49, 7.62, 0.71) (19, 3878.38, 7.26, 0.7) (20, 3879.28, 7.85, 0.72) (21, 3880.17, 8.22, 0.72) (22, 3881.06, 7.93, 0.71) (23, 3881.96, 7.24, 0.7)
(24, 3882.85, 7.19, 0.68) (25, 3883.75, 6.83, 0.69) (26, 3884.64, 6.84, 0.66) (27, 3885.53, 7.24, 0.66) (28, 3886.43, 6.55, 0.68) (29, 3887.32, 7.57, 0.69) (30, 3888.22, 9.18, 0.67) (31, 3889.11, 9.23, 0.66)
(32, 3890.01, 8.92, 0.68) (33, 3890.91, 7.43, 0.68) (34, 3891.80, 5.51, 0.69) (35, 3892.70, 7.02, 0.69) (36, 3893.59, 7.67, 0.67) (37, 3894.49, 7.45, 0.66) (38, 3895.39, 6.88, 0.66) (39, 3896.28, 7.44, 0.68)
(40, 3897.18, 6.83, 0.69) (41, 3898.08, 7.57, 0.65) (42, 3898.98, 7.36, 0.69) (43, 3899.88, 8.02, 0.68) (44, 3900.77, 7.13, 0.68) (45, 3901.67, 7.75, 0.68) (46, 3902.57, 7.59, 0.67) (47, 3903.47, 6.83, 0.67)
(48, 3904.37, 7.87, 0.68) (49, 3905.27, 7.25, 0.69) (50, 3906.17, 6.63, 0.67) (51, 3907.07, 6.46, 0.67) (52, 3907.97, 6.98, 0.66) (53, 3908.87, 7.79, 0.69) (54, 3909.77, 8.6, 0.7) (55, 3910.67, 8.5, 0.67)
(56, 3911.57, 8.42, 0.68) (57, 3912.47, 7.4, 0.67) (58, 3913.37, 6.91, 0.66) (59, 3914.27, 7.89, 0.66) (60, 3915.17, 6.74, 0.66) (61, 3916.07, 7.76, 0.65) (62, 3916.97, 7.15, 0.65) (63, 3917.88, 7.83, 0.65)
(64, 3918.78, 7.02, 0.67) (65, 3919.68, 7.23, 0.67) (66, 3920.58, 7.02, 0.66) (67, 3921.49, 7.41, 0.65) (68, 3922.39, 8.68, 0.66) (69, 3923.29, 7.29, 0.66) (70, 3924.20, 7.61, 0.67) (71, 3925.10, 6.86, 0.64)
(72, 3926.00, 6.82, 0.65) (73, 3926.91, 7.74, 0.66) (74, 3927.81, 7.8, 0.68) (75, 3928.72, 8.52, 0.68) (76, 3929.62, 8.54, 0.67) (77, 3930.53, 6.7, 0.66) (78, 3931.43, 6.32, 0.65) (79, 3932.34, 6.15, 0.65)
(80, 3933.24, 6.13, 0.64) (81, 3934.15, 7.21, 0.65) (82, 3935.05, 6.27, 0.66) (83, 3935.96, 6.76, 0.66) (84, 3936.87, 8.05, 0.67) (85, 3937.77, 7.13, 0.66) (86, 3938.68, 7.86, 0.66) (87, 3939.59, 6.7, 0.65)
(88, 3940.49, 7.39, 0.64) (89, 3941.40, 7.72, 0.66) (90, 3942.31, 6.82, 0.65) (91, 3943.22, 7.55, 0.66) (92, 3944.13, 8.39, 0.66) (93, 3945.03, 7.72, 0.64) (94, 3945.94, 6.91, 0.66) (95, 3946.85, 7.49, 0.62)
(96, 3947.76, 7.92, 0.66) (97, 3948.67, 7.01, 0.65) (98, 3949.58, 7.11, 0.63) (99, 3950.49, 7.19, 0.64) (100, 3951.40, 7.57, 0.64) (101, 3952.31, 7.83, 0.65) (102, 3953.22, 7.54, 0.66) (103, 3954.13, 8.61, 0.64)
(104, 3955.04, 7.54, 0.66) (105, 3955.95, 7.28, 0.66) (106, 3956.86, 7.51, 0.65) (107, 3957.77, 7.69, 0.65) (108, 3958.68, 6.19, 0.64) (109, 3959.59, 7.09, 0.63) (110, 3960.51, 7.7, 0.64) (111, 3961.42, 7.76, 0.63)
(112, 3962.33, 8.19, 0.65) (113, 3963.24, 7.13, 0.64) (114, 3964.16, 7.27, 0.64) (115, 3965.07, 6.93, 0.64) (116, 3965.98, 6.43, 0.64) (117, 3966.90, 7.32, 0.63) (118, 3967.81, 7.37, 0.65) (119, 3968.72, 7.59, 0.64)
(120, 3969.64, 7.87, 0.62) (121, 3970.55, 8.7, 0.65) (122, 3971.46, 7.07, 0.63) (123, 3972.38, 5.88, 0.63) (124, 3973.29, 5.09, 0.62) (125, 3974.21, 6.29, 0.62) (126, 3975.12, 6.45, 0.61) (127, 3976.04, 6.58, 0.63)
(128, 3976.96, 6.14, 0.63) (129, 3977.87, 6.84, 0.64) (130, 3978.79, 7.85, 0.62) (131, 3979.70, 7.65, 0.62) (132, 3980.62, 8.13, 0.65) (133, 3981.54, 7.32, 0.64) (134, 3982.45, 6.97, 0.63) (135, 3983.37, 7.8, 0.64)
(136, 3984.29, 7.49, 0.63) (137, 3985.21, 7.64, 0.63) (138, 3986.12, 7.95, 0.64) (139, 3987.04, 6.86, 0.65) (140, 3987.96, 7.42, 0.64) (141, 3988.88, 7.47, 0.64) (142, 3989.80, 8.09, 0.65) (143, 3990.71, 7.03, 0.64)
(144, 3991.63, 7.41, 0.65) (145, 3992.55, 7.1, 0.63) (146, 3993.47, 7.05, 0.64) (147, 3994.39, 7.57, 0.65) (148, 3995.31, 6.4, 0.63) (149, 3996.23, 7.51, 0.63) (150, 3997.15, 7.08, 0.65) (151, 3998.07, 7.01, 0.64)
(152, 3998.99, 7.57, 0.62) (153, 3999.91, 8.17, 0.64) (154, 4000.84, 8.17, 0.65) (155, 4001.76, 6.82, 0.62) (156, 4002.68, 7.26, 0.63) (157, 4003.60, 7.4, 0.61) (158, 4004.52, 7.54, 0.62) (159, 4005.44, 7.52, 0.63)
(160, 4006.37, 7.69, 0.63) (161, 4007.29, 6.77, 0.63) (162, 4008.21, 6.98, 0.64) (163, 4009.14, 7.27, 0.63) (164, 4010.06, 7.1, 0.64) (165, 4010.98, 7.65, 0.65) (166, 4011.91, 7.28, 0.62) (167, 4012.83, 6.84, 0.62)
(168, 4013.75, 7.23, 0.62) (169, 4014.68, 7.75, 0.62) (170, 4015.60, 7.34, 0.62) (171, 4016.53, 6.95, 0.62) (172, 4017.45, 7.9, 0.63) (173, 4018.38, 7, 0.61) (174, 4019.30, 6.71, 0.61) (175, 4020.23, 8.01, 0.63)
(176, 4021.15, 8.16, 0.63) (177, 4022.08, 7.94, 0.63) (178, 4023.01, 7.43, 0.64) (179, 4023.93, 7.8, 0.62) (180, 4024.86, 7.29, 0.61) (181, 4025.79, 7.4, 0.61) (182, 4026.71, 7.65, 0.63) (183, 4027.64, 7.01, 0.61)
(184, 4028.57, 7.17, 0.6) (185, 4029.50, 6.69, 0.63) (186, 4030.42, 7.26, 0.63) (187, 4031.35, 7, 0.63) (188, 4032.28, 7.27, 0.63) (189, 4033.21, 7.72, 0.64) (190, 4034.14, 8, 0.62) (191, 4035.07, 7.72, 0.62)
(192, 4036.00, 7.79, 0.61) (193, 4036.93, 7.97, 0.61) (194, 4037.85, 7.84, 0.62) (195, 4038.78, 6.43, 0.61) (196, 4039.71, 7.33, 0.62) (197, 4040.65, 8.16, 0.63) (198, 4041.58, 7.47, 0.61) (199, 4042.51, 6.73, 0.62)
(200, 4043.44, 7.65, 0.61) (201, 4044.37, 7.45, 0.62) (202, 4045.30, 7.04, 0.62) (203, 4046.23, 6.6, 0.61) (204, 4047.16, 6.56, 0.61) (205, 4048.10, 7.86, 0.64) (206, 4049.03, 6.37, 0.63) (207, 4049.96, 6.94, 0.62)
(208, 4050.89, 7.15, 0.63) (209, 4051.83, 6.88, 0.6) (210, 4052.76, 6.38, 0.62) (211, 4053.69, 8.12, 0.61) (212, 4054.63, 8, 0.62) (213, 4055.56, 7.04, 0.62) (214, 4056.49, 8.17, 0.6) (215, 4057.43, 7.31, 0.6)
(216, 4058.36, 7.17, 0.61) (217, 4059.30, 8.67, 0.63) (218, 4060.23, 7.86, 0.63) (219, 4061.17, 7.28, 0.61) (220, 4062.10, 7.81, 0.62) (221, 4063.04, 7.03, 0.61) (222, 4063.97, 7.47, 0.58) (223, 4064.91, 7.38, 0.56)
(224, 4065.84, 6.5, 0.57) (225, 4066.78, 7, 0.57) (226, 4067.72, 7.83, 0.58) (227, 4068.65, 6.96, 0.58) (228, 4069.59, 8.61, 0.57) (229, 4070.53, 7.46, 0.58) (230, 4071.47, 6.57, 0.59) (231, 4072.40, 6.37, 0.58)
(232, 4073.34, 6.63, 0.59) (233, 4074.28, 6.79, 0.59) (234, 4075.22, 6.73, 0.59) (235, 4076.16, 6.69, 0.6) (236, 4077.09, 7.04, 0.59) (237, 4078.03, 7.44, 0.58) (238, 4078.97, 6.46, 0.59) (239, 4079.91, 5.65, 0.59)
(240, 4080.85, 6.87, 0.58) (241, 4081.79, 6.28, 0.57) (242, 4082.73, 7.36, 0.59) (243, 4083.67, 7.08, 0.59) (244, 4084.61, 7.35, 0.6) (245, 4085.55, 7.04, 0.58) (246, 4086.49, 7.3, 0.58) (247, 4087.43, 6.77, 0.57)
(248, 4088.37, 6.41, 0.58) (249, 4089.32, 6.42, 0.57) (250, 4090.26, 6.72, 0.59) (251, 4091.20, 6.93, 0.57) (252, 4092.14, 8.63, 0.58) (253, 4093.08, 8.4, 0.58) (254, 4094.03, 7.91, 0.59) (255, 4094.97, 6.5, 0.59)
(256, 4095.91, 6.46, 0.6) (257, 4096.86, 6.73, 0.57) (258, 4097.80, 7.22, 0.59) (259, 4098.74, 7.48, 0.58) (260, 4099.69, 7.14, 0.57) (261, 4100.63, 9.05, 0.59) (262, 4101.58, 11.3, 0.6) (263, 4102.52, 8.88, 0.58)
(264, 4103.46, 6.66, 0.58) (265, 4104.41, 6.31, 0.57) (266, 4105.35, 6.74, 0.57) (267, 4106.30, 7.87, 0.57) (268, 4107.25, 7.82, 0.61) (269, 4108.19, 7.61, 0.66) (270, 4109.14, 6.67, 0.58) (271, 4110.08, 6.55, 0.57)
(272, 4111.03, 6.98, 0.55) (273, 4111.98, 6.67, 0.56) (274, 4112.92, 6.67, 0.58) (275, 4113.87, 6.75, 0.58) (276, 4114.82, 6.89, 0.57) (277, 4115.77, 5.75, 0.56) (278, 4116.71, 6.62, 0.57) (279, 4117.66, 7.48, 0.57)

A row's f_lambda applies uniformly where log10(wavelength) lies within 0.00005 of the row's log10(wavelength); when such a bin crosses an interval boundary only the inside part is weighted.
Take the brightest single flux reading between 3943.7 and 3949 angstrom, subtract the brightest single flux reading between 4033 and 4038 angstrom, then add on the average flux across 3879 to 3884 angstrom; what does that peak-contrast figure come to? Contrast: 7.9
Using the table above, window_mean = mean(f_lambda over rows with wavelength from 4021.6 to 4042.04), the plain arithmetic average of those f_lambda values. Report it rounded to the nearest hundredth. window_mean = 7.47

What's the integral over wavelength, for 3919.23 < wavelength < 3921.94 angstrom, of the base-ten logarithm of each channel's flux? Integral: 2.325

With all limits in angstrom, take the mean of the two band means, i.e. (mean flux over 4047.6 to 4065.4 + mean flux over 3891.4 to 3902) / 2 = 7.32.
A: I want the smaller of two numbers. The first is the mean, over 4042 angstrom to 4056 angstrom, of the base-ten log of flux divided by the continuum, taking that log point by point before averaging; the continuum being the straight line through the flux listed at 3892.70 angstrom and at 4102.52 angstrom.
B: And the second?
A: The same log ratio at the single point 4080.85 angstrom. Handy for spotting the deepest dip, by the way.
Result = -0.10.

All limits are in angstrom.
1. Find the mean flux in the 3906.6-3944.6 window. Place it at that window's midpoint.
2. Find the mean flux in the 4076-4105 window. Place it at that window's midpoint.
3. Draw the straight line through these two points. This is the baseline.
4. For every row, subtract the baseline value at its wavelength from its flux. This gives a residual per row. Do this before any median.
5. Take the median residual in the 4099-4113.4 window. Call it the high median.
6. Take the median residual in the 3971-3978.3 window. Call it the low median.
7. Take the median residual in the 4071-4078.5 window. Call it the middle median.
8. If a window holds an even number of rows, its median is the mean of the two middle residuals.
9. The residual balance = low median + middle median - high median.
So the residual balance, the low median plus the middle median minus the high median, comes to -1.3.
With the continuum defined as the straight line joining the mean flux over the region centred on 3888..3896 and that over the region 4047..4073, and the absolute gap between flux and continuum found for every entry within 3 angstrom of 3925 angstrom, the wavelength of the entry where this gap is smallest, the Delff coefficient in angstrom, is 3924.20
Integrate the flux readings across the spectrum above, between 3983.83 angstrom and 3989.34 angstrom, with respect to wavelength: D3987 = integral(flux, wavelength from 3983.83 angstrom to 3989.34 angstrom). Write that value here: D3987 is 41.2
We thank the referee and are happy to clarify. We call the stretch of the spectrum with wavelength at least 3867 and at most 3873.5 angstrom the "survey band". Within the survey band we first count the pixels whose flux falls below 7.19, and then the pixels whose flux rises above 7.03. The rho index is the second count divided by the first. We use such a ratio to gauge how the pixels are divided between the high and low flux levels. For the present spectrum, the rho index 6.0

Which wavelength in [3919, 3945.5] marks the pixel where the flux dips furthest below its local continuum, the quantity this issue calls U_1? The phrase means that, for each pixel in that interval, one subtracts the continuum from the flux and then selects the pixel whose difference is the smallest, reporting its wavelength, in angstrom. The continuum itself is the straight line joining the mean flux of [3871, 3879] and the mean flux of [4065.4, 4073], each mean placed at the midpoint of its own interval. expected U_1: 3933.24 angstrom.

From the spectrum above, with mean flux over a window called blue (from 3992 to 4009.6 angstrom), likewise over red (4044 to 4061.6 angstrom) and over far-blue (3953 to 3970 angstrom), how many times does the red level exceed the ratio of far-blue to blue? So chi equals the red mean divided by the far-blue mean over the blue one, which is 7.20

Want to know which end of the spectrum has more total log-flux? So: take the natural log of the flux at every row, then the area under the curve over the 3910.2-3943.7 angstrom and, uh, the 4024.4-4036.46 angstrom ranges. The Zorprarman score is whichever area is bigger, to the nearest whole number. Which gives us 67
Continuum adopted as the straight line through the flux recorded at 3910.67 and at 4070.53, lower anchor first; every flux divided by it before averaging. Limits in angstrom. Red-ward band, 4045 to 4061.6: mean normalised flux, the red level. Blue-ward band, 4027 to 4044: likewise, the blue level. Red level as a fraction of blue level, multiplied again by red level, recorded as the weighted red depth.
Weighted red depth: 0.966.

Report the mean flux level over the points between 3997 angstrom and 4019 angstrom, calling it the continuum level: 7.3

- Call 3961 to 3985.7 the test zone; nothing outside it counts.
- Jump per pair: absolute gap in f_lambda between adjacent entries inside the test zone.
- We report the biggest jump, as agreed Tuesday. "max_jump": 1.6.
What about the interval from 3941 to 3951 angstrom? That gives 0.9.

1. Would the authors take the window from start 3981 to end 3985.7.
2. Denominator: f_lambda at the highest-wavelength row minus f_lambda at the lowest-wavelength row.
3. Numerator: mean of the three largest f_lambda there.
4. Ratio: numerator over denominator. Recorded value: 24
